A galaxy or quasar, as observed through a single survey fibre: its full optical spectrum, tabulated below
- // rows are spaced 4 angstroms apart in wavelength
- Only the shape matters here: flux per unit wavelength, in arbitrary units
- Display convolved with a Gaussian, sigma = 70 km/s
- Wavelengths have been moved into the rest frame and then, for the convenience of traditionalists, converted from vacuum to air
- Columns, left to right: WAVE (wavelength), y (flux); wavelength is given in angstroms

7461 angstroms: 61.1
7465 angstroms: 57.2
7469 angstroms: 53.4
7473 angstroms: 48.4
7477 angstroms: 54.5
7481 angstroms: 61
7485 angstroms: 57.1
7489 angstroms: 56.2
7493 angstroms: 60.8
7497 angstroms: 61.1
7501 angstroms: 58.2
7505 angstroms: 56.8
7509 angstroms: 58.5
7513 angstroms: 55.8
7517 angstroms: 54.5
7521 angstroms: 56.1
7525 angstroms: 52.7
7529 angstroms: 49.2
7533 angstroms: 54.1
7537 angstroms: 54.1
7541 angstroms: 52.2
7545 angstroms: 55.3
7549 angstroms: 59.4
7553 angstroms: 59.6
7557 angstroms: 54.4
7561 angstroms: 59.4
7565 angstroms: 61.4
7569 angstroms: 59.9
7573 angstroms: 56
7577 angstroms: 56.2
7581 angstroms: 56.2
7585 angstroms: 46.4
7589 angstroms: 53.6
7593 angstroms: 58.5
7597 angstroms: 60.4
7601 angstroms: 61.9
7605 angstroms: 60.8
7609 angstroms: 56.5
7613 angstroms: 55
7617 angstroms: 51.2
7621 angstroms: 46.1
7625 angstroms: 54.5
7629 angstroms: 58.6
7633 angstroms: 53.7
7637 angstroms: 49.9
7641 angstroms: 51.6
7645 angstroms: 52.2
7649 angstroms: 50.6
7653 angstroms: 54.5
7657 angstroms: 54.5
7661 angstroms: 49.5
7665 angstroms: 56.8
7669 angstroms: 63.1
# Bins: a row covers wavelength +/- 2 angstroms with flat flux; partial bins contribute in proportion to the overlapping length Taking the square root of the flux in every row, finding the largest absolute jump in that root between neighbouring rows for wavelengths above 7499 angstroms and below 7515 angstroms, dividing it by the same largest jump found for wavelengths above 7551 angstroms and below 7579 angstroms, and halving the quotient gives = 0.26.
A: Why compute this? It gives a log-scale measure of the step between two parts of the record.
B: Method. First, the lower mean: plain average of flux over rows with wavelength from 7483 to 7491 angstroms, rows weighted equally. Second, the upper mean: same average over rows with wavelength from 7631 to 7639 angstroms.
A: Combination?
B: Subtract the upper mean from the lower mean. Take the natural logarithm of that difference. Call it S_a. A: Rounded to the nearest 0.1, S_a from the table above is 1.6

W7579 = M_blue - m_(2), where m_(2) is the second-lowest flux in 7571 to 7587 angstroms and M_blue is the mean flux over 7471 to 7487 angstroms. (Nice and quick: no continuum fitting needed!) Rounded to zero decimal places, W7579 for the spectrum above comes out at -1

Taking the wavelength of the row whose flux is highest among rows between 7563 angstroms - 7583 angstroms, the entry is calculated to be 7565 angstroms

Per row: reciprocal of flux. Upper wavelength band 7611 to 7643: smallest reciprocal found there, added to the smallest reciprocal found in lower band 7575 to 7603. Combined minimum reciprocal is 0.0332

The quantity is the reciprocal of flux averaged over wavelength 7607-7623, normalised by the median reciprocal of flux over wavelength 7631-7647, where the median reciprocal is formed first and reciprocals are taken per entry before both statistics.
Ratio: 1.00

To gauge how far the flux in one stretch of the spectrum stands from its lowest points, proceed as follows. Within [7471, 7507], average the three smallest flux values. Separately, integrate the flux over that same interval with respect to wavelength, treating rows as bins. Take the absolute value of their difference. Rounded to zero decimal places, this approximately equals 2003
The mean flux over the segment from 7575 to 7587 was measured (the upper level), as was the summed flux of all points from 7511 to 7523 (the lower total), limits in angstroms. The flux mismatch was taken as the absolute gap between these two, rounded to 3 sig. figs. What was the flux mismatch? 113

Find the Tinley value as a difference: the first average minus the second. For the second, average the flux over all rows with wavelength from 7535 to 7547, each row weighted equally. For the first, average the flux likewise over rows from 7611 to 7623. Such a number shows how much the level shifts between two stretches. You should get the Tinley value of -3.1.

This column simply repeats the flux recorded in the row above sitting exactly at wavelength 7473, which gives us 48.4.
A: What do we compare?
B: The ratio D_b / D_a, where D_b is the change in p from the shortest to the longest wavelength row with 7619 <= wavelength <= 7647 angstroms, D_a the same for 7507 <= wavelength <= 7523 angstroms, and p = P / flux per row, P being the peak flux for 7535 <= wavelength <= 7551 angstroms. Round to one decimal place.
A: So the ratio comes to -3.5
